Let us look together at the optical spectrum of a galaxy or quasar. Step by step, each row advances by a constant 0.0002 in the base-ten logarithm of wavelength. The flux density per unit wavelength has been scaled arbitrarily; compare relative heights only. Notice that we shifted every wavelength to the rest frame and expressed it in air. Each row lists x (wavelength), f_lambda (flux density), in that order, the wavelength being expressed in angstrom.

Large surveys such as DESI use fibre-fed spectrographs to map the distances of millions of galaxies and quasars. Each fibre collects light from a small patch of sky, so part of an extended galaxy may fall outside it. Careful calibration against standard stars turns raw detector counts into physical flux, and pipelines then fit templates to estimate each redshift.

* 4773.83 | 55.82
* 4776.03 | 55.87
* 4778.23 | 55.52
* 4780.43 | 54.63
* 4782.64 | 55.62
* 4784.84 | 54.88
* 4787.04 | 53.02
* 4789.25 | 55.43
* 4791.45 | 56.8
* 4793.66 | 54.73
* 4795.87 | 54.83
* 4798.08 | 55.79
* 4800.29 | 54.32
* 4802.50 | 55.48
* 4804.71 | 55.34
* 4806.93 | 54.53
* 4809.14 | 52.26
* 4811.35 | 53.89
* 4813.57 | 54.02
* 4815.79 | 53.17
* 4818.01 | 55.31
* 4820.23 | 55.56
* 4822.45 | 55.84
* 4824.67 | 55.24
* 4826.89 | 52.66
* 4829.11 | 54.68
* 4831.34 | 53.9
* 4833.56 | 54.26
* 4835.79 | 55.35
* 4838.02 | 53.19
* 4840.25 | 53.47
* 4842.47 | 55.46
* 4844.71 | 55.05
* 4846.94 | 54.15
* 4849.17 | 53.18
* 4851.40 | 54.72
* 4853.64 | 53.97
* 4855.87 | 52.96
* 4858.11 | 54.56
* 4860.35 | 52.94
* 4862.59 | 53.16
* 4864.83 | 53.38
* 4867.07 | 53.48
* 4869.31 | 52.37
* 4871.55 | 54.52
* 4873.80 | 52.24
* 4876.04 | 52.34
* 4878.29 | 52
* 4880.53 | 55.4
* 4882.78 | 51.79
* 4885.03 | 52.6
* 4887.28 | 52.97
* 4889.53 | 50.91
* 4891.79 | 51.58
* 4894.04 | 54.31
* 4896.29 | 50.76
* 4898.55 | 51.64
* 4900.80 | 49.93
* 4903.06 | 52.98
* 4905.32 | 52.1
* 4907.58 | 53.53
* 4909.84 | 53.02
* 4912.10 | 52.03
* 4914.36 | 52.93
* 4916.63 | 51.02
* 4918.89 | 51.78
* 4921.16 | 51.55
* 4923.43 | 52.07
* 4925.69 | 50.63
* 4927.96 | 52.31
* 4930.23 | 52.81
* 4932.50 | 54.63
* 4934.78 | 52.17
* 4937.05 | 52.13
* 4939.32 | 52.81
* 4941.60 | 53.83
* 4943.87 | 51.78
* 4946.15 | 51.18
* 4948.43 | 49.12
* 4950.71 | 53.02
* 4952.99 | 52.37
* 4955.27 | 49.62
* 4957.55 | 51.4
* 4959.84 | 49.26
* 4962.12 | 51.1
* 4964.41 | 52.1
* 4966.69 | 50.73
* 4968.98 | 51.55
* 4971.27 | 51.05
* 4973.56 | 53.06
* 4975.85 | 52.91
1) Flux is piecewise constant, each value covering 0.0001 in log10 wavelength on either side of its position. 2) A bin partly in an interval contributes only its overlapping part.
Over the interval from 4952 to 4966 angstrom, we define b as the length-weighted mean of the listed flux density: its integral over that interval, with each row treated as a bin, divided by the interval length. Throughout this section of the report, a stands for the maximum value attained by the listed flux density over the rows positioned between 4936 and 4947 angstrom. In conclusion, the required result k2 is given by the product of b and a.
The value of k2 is 2744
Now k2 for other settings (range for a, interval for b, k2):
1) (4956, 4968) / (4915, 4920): 2685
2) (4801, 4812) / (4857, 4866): 2968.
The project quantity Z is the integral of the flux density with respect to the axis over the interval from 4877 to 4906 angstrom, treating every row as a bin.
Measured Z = 1515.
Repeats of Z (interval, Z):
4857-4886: 1541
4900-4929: 1508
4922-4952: 1566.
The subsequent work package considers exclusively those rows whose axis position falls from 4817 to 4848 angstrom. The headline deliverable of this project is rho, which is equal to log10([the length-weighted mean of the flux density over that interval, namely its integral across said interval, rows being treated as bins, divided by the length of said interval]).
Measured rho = 1.74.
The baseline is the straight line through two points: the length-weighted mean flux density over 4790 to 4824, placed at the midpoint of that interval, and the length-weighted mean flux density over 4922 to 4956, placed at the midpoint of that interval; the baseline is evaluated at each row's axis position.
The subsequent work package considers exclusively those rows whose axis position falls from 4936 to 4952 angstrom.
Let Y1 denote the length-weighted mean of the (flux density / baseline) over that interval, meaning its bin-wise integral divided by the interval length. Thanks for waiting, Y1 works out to 1.001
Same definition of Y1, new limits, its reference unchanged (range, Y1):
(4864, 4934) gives 0.991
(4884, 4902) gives 0.978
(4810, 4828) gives 0.998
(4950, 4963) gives 0.988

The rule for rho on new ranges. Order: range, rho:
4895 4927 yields 1.71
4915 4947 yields 1.72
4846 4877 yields 1.73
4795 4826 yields 1.74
